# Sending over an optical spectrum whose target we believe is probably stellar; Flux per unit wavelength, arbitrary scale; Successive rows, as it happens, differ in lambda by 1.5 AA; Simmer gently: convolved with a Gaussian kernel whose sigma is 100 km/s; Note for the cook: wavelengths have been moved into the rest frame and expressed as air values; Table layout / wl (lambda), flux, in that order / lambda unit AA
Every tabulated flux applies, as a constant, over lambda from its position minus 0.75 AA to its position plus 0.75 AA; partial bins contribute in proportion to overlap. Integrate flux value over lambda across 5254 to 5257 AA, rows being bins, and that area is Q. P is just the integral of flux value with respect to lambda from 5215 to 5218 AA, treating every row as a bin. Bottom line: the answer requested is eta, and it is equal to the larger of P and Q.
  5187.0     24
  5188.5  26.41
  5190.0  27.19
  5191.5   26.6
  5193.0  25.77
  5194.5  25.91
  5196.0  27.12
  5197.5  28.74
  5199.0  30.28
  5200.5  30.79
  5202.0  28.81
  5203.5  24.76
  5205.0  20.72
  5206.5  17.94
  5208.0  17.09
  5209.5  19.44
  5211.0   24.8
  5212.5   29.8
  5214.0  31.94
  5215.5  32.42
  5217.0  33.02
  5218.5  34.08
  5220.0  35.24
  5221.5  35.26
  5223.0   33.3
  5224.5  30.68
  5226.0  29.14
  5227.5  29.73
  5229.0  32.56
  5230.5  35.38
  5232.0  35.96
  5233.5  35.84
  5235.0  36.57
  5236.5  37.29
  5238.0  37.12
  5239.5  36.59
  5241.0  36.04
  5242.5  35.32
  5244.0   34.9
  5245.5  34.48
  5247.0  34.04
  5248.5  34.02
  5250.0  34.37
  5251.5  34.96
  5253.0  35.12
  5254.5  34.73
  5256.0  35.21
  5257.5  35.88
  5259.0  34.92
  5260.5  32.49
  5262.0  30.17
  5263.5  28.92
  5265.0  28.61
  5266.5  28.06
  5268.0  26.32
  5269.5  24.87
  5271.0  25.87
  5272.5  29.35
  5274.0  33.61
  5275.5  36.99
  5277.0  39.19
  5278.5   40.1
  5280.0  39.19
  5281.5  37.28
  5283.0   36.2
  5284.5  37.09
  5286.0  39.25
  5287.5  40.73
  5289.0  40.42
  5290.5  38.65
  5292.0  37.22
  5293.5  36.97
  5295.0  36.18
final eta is 105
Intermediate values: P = 99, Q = 105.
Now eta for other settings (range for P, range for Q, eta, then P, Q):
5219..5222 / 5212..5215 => 105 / 105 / 93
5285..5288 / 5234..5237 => 119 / 119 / 110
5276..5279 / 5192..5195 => 118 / 118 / 78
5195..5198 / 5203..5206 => 83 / 83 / 67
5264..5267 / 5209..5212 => 85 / 85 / 69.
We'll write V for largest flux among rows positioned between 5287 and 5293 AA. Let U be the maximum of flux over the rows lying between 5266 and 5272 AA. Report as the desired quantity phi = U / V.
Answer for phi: 0.69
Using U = 28.06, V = 40.73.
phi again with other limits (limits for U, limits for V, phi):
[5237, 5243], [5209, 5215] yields 1.16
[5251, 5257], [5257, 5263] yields 0.98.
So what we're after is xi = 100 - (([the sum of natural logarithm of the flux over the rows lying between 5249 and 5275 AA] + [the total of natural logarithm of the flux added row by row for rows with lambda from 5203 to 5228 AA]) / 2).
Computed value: 42.6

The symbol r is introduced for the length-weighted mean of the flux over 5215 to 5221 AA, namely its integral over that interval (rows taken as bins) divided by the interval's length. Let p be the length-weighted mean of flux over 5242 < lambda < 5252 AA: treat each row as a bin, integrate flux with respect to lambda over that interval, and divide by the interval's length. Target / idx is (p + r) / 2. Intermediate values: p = 35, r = 34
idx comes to 34.2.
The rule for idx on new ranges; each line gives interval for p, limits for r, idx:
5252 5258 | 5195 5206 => 31.1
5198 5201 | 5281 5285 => 33.6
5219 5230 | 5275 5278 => 35.4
